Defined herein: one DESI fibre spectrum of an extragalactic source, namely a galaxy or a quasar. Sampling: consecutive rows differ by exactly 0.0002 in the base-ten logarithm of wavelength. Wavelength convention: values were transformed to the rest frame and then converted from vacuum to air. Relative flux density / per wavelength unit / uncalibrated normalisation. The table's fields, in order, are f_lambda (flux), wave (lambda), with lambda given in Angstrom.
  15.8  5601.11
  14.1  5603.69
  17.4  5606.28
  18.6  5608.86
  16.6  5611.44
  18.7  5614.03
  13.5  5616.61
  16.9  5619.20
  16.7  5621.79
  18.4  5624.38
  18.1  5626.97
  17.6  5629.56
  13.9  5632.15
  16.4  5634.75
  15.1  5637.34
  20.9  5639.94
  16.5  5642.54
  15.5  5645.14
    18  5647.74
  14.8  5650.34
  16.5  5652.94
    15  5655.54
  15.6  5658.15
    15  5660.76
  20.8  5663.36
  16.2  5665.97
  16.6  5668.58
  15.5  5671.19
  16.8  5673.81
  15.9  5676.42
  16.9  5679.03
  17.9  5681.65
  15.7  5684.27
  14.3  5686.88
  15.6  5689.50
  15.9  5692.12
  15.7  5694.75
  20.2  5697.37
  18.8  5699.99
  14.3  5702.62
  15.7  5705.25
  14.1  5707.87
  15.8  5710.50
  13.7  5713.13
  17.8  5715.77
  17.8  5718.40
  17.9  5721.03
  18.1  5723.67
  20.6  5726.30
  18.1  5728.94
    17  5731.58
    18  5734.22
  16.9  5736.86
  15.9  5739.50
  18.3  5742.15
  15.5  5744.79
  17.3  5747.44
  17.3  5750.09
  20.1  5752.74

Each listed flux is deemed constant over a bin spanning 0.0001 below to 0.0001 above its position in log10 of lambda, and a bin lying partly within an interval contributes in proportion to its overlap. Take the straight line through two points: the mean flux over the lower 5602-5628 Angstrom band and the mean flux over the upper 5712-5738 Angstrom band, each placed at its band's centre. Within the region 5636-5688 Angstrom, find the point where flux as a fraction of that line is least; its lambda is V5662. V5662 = 5686.88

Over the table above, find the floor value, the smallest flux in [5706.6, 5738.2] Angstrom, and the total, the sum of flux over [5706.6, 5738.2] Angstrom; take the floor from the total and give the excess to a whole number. 192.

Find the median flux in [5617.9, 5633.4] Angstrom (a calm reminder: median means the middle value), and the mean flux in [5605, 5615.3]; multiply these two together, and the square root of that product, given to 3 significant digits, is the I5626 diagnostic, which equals 17.5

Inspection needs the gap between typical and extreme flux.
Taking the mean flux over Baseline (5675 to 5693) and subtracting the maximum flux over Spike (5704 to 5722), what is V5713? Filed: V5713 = -1.9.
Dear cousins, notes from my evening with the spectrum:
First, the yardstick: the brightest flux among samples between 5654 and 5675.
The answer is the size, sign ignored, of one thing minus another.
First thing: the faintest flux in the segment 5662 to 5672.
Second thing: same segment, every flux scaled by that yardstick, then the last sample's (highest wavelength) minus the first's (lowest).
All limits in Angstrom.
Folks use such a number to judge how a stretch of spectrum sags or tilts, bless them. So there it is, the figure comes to 15.8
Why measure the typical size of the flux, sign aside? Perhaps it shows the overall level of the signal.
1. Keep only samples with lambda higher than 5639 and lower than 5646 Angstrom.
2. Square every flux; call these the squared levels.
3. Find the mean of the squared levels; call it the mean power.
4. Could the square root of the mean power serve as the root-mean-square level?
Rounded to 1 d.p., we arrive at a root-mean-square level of 17.8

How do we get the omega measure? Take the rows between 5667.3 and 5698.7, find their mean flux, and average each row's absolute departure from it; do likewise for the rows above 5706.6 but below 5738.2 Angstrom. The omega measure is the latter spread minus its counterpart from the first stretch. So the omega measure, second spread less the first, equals 0.32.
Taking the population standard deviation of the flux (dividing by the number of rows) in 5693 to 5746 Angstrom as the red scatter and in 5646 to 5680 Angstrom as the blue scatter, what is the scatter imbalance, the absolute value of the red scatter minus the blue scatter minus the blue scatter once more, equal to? 1.2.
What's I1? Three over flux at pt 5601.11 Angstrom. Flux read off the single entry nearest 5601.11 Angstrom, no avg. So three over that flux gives 0.190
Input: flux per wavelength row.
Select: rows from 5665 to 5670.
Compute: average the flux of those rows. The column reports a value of 16.4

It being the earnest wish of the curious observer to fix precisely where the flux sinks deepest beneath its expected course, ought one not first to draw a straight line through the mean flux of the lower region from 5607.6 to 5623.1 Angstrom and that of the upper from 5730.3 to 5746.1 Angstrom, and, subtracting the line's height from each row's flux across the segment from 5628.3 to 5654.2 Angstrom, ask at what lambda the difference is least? 5632.15 Angstrom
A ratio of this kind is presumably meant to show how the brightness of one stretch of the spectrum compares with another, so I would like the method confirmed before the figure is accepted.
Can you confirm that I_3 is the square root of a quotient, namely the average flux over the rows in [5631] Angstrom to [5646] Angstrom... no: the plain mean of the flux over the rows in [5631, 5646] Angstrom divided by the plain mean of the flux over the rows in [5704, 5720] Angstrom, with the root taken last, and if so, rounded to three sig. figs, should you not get 1.02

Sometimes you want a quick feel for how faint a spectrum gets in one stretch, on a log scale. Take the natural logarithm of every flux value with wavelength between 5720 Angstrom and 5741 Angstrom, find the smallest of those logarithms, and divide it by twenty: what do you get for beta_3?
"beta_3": 0.1383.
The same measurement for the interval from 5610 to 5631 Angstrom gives 0.1301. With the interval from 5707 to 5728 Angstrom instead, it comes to 0.1309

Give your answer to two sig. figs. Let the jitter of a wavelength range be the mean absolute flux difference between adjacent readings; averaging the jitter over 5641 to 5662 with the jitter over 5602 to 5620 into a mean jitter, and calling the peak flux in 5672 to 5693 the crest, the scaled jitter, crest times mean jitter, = 40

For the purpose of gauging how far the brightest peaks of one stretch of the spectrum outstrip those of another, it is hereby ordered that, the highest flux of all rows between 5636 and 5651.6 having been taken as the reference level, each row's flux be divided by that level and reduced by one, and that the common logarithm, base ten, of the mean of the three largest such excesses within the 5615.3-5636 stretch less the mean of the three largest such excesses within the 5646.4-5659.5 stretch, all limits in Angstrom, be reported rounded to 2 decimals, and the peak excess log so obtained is -1.20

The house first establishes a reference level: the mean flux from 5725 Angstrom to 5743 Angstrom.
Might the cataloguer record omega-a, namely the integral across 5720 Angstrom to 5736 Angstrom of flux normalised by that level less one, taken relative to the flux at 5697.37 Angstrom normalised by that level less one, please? 3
